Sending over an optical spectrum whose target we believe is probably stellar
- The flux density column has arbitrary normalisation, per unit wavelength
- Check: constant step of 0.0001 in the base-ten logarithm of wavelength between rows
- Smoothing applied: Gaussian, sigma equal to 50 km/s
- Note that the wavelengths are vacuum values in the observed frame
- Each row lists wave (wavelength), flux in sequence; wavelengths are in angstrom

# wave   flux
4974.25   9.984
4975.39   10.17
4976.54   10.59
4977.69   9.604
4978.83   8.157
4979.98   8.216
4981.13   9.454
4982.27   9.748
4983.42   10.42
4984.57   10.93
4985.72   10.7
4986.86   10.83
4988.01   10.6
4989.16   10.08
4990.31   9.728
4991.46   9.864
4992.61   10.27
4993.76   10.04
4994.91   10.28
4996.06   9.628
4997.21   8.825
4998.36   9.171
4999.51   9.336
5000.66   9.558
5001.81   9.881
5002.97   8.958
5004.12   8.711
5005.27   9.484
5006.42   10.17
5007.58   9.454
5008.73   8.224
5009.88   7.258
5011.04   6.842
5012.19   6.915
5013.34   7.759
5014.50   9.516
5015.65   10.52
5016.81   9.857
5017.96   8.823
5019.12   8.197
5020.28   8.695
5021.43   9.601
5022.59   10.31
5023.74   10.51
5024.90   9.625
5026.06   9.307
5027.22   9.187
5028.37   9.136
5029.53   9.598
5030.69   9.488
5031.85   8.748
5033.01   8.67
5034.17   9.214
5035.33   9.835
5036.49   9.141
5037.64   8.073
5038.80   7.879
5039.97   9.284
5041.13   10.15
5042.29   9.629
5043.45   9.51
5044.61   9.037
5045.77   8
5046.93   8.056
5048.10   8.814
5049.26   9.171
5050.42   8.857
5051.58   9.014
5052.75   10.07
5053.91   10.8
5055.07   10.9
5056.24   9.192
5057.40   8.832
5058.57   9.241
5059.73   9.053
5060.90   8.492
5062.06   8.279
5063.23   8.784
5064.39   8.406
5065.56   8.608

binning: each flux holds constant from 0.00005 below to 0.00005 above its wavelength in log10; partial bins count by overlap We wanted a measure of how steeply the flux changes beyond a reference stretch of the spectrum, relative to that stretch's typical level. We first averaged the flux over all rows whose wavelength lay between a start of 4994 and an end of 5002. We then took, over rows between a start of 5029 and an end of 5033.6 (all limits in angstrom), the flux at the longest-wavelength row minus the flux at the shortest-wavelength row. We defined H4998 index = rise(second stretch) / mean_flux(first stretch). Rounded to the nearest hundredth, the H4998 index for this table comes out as -0.10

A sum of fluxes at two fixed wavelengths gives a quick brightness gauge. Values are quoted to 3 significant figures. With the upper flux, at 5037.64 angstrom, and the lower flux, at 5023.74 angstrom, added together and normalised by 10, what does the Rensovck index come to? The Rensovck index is 1.86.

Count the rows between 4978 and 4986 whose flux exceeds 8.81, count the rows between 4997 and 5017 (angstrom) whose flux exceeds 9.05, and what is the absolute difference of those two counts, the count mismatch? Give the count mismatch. 5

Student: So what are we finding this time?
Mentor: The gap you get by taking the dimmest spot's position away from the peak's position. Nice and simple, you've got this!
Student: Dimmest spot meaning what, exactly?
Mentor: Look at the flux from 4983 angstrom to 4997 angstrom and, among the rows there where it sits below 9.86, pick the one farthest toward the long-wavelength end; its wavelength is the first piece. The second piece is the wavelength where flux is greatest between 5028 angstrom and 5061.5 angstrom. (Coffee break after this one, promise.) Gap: 59.0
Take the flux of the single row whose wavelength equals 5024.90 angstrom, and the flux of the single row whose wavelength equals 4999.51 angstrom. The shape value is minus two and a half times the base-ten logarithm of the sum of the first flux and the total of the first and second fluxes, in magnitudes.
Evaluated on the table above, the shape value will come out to -3.64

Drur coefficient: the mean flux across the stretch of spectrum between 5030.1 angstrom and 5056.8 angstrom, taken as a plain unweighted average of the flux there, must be 9.20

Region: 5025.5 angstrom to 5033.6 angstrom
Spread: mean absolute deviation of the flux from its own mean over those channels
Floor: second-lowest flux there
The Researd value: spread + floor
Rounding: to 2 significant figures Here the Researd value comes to 9.0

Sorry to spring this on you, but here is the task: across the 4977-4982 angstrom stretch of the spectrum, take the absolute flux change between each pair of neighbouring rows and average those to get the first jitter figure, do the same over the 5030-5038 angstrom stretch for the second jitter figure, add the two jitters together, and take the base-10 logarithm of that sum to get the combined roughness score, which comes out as 0.19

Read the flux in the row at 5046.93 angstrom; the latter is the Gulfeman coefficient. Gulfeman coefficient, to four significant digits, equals 8.056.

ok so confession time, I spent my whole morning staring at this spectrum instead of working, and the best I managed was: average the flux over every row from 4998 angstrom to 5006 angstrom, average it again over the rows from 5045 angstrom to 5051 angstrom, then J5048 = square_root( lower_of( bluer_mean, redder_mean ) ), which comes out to 2.93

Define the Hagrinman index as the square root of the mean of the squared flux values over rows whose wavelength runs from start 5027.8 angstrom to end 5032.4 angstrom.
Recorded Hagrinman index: 9.2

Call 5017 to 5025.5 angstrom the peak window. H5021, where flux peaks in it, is 5023.74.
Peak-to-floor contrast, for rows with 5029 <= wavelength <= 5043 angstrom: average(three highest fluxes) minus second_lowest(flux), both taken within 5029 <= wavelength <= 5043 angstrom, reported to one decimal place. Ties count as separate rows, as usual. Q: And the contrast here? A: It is 1.8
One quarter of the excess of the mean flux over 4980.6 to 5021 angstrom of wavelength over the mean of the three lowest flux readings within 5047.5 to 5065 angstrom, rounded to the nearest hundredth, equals 0.25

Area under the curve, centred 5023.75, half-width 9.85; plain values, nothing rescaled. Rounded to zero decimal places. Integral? 185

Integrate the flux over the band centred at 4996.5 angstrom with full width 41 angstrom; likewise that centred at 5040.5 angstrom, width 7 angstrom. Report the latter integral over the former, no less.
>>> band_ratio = 0.2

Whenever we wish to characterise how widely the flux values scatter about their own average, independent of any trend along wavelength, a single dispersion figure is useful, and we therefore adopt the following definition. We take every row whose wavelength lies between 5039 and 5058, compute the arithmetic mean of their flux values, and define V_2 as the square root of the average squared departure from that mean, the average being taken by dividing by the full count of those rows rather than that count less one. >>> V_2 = 0.80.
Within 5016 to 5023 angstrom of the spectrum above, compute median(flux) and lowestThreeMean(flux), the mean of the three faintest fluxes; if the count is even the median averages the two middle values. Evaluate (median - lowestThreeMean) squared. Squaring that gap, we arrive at 0.41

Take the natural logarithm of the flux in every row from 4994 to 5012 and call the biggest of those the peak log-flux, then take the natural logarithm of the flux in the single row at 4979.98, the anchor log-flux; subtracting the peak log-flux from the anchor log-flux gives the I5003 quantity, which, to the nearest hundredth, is -0.22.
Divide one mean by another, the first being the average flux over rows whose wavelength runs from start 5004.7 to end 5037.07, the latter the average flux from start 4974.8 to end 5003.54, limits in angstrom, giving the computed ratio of 0.926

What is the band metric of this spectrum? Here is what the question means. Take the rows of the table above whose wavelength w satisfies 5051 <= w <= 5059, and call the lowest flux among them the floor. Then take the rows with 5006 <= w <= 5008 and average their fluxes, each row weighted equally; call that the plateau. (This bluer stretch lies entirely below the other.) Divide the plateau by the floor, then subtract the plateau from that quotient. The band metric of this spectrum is -8.7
